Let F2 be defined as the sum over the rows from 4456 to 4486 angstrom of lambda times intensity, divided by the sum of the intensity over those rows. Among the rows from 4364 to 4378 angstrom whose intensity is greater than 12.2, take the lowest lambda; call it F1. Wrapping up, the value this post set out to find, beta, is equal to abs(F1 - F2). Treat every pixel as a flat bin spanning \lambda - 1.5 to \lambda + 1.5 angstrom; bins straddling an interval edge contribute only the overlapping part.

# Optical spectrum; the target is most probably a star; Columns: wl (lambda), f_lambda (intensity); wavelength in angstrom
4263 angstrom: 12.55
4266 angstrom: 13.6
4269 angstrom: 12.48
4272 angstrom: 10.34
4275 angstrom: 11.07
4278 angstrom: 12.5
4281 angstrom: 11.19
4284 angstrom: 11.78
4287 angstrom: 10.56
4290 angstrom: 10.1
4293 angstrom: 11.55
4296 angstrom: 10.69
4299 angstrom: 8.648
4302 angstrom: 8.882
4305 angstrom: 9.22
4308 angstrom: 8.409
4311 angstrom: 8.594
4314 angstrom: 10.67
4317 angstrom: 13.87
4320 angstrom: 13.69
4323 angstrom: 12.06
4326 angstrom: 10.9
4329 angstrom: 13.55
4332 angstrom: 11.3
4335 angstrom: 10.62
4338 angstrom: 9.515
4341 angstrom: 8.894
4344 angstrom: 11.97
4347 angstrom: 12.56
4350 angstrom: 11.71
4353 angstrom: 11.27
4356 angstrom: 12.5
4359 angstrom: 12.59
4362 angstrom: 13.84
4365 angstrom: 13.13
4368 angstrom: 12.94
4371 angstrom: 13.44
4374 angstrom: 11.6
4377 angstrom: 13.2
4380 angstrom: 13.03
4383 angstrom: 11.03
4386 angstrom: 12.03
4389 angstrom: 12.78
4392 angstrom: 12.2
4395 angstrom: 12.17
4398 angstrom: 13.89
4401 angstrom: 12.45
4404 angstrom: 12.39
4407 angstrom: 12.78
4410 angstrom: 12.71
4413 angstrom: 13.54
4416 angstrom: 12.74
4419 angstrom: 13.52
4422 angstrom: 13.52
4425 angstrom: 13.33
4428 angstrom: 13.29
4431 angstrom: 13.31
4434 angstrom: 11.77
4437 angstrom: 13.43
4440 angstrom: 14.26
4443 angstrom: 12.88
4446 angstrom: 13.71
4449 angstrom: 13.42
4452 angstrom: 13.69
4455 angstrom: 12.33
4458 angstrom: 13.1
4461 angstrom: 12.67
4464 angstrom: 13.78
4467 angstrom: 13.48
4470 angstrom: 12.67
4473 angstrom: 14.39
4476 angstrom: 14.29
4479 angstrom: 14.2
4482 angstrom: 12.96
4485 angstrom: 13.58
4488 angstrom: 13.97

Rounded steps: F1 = 4365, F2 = 4471.6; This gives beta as 106.6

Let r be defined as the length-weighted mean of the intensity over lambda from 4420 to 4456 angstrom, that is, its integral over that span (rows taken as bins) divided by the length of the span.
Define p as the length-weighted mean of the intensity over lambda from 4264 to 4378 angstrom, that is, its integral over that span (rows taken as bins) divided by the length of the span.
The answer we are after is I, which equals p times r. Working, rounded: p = 11.5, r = 13.3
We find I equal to 152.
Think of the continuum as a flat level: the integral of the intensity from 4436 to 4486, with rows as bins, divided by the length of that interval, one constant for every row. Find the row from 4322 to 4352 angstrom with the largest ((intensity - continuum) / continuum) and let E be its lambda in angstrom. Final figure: 4329 angstrom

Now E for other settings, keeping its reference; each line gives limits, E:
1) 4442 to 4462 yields 4446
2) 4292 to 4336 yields 4317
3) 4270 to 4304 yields 4278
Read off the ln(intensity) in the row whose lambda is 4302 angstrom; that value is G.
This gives 2.18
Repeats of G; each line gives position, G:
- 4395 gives 2.50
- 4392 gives 2.50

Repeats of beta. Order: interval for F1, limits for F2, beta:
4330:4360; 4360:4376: 20.8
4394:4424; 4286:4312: 99.7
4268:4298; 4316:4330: 53.8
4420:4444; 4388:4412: 22.5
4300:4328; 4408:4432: 103.6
